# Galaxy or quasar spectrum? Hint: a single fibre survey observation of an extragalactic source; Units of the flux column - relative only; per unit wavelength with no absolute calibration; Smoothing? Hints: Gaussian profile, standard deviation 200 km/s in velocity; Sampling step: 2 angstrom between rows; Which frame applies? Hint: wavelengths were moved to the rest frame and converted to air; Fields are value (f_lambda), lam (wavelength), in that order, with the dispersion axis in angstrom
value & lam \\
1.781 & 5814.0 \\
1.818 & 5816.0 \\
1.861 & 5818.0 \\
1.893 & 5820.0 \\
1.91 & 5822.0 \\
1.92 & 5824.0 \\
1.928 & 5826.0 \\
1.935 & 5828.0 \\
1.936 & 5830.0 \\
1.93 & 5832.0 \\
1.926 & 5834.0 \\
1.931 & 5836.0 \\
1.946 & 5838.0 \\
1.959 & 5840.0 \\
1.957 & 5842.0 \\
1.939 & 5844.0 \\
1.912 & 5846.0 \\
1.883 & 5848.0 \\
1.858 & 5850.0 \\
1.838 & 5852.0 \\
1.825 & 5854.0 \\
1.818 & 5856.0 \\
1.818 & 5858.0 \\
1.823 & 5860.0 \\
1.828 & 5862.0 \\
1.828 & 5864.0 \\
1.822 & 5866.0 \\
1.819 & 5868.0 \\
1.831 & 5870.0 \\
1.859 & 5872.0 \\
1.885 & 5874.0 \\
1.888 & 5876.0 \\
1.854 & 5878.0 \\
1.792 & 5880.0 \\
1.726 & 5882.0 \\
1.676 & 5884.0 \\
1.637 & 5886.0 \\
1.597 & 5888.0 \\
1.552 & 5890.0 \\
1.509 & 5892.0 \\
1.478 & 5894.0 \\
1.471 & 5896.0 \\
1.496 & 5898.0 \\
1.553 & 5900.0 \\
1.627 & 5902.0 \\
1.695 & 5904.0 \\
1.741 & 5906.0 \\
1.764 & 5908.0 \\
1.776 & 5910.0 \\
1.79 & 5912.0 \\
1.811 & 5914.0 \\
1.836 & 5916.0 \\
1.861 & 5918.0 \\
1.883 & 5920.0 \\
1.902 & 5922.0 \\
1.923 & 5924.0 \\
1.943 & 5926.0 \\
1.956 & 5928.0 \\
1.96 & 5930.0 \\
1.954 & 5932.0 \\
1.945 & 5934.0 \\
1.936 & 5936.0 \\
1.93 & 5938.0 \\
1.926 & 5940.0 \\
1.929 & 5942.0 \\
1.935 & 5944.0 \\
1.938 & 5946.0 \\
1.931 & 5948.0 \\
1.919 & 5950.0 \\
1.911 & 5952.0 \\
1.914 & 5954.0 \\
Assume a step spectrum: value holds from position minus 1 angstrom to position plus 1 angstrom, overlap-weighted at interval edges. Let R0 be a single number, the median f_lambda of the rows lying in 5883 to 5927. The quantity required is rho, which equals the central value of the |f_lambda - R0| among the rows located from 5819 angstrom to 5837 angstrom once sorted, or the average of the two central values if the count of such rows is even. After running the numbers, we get 0.210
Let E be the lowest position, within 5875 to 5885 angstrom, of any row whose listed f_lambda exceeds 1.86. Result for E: 5876.0 angstrom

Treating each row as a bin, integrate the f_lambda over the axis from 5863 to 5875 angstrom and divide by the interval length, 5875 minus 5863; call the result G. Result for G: 1.84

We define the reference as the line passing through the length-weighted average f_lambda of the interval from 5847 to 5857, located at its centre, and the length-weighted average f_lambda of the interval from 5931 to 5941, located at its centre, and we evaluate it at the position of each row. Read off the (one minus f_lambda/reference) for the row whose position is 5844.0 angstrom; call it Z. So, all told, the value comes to -0.06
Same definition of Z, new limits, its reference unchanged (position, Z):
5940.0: 0.01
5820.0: -0.05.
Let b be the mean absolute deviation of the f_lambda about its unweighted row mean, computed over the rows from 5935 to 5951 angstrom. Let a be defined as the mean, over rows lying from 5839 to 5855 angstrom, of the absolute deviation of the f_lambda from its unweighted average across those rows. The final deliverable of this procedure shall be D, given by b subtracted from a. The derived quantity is 0.04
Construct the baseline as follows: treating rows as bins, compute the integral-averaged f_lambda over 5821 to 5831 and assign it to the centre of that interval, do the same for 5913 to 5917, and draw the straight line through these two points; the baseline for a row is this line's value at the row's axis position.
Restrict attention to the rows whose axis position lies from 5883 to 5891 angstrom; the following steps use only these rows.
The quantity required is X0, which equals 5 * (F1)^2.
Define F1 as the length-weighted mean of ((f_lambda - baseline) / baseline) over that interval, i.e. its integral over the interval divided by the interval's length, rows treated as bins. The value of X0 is 0.084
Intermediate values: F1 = -0.13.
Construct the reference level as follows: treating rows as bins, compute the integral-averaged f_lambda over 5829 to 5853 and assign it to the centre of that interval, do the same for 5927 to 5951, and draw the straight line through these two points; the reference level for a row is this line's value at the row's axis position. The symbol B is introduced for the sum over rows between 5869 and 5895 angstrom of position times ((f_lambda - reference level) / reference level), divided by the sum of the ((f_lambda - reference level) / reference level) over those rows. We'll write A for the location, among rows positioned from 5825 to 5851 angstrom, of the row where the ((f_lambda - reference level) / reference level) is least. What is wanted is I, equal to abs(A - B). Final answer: 36.9 angstrom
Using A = 5850.0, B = 5886.9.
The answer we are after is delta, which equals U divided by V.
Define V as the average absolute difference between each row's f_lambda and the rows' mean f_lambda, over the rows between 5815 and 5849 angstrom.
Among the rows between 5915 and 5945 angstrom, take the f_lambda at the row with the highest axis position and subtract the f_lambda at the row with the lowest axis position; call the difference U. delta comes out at 4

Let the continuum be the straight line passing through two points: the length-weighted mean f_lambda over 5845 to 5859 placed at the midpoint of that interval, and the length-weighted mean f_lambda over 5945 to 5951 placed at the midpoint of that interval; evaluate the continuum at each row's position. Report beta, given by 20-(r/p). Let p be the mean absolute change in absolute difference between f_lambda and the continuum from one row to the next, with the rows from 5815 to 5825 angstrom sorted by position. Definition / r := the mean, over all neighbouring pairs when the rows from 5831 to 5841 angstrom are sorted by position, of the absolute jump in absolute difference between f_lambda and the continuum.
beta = 19.6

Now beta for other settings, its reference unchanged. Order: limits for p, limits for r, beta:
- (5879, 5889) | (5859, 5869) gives 19.9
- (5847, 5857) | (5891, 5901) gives 17.7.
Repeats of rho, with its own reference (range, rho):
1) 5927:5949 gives 0.218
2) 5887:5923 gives 0.132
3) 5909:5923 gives 0.118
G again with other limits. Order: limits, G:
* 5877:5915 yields 1.66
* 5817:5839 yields 1.92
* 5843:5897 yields 1.77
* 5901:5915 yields 1.74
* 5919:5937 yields 1.93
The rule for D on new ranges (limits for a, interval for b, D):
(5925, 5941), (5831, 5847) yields 0.00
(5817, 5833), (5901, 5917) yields -0.03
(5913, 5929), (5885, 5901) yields -0.01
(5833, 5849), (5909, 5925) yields -0.03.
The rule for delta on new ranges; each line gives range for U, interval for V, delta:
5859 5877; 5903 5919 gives 2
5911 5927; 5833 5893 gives 2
